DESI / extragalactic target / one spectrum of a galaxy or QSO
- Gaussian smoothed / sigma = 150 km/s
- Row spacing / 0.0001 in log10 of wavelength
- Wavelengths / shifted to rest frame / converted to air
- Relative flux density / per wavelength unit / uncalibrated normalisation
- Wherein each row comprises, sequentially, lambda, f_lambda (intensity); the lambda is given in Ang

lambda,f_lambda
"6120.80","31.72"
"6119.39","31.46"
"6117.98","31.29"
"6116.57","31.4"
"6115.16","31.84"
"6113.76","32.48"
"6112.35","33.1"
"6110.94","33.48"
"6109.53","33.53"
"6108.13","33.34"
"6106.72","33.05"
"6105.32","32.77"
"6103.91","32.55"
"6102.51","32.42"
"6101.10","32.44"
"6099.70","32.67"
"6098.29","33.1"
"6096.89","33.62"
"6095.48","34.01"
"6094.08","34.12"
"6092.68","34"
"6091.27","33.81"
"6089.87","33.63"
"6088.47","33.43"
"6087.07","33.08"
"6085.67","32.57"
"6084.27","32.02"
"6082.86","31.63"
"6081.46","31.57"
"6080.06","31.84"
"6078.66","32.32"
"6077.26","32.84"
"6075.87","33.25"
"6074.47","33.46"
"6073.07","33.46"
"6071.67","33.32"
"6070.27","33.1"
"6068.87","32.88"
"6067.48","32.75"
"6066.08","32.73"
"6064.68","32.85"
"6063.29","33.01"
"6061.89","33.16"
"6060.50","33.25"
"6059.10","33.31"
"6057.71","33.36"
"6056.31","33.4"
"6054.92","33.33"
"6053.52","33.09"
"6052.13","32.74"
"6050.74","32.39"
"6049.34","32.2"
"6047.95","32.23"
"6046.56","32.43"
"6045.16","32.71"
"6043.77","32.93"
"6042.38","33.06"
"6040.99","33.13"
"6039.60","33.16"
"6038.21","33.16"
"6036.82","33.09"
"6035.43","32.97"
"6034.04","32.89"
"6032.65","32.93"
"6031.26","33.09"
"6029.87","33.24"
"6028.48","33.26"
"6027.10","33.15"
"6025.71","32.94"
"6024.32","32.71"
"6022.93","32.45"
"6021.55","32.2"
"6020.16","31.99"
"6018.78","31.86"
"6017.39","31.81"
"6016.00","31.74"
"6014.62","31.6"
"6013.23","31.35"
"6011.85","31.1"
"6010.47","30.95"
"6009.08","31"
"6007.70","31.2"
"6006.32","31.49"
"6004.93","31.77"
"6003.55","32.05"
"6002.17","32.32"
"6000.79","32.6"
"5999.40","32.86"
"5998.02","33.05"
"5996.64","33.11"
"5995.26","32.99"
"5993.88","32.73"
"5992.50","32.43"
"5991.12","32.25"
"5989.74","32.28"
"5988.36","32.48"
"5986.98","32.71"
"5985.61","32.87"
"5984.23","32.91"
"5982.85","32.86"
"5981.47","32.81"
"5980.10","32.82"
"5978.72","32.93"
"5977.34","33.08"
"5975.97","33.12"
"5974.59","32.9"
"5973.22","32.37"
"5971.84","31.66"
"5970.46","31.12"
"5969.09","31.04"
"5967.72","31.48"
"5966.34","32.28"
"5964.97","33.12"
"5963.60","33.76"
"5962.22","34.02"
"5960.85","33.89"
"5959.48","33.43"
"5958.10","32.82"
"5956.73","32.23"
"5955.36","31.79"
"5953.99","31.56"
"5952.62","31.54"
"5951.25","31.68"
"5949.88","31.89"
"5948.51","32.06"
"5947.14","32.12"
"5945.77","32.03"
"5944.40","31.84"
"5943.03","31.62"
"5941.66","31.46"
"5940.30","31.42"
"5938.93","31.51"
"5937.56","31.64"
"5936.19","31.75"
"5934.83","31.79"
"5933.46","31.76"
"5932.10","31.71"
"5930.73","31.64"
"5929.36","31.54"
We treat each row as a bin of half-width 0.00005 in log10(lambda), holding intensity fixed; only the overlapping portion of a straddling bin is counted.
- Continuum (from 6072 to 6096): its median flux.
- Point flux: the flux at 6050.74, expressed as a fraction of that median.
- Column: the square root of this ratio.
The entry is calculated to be 0.987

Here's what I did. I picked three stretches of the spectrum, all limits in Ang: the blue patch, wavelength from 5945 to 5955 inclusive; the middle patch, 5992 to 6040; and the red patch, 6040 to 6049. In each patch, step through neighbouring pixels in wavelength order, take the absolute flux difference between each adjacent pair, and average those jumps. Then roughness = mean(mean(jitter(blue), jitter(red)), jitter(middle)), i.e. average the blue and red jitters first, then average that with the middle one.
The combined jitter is 0.16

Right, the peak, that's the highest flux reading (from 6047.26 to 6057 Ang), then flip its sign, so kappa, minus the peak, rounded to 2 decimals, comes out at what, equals -33.40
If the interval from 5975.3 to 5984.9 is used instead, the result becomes -33.12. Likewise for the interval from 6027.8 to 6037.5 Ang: -33.26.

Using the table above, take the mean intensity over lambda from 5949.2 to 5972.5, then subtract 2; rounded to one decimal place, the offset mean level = 30.3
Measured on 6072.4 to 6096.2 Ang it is 31.0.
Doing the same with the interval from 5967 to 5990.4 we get 30.4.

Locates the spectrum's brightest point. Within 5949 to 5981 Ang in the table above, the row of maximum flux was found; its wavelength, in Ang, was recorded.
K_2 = 5962.22 Ang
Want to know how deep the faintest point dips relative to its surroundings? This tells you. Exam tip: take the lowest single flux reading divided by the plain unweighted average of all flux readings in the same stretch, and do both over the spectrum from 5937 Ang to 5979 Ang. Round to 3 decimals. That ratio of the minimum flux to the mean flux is 0.963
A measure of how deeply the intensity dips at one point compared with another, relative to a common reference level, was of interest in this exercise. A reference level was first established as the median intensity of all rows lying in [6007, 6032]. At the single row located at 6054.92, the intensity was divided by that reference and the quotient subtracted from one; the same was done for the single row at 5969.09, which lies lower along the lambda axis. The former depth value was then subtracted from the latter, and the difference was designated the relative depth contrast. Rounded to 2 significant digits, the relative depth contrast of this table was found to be 0.072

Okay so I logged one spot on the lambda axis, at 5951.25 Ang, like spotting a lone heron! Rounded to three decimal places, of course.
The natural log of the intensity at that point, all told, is 3.456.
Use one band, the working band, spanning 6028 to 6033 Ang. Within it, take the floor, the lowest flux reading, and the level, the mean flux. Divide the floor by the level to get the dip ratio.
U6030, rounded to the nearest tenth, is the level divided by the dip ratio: 33.3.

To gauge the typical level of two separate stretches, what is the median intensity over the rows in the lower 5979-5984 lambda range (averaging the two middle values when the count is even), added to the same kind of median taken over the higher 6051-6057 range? 66.0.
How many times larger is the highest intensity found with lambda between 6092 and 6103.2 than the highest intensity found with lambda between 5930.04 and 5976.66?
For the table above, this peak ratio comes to 1.00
